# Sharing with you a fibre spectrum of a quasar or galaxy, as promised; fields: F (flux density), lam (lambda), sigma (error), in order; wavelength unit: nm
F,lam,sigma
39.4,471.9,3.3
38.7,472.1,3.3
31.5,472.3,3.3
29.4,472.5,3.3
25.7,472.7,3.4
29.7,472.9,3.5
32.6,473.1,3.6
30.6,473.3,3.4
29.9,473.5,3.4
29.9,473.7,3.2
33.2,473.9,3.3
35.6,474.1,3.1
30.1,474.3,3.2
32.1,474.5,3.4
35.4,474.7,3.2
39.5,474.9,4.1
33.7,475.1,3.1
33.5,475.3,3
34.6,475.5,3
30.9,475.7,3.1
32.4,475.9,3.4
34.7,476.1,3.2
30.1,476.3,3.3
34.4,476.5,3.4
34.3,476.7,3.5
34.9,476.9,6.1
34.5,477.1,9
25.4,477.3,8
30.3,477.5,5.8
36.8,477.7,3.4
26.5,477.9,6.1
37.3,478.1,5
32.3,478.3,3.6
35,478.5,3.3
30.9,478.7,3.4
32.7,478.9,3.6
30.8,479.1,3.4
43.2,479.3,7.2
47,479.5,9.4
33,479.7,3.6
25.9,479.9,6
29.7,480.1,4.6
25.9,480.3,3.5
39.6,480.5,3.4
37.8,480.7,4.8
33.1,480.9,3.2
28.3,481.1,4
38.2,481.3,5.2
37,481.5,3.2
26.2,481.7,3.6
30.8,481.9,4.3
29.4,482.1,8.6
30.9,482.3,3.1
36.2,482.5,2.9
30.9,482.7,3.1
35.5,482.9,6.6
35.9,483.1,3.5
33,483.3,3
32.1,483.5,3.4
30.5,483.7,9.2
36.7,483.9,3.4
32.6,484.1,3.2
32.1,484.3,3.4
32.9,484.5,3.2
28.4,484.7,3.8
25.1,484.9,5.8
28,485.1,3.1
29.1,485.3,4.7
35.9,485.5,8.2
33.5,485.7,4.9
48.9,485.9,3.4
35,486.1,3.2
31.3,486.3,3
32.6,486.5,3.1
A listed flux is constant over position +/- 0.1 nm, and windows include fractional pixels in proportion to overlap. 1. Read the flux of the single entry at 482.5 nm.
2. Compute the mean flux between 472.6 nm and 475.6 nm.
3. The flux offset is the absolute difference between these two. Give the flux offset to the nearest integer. 4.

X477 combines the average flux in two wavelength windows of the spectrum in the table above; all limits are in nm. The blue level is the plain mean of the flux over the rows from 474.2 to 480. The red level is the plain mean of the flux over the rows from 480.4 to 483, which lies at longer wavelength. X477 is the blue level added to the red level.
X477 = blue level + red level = 66.9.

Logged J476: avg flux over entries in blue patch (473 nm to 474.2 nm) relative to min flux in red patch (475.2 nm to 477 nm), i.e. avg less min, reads 1.9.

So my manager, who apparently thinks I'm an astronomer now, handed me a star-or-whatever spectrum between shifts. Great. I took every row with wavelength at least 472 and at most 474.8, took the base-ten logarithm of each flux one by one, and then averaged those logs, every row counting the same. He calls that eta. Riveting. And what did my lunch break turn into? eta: 1.50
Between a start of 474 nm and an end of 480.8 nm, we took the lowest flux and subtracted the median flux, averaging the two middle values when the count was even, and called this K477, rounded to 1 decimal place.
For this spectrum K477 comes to -8.2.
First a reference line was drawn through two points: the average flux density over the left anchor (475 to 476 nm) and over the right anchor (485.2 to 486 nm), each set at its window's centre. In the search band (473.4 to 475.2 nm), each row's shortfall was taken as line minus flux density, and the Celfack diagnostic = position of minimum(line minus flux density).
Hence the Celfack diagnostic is 474.9 nm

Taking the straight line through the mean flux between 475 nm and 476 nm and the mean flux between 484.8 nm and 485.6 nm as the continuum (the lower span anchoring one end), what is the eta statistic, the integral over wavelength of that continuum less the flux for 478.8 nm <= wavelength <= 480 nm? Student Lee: -4.6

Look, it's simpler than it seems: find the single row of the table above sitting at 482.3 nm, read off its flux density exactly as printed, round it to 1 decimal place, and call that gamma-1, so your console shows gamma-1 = 30.9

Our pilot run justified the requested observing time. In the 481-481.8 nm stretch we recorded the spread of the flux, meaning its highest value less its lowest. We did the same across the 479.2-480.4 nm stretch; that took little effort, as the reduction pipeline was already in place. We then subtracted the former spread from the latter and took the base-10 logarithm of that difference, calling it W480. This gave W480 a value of 1.0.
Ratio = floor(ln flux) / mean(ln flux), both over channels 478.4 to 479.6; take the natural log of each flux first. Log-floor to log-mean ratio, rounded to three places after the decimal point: 0.956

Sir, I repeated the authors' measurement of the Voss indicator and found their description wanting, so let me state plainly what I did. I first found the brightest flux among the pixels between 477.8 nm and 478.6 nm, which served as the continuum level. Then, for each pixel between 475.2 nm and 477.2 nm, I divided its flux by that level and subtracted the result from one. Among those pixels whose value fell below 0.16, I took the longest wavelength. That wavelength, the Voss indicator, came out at 477.1 nm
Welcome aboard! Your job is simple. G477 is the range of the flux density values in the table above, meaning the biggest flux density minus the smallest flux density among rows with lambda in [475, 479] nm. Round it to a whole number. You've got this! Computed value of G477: 12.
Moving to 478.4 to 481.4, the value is 21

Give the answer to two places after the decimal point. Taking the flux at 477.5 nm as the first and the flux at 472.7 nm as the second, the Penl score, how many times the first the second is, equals 0.85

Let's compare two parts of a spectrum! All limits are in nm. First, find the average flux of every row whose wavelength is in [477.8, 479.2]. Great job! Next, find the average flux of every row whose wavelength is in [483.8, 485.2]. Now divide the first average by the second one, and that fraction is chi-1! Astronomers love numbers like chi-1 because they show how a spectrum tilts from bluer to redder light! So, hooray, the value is 1.04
